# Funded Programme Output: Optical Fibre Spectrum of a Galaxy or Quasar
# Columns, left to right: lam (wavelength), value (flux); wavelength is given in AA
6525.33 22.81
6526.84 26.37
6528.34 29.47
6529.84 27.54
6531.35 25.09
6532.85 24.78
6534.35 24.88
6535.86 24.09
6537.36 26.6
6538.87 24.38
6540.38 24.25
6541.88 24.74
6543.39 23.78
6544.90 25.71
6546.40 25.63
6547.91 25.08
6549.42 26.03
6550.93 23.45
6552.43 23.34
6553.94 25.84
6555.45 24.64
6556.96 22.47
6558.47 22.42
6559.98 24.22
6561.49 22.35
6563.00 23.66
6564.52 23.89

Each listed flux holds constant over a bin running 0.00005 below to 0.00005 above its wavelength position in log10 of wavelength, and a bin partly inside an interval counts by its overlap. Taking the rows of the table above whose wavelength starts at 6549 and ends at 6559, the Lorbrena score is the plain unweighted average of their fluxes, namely 24.0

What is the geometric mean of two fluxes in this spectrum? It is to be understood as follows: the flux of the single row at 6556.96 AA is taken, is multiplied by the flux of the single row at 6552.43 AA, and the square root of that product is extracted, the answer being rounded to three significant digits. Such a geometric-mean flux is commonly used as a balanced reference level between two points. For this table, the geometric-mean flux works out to 22.9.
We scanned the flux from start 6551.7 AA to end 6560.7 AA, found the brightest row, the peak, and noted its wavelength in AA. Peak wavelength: 6553.94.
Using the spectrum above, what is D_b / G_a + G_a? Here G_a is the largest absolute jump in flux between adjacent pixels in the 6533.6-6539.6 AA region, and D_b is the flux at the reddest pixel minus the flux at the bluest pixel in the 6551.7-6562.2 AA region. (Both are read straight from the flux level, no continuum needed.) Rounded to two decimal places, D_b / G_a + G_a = 2.12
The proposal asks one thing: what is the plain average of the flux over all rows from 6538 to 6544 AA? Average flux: 24.3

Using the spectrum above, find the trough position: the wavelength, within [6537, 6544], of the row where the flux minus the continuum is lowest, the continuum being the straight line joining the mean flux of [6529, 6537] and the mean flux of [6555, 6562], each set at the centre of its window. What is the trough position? 6543.39 AA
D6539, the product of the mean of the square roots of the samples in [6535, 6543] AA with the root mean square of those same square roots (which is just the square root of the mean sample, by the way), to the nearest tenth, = 24.8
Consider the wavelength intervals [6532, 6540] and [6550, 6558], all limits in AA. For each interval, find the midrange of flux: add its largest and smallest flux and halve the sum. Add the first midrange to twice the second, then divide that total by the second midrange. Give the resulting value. 3.05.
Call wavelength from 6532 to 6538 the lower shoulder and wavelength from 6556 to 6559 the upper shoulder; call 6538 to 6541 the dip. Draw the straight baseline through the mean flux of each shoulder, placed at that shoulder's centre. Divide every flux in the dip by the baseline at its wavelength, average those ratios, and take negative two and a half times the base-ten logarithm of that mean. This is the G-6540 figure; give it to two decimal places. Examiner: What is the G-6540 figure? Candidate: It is 0.01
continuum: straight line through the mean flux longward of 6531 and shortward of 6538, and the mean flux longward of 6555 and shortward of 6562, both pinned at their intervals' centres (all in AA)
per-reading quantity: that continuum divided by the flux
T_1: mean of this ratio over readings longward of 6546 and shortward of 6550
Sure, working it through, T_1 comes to 0.94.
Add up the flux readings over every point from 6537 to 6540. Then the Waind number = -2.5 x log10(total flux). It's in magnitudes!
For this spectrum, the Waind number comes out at -4.27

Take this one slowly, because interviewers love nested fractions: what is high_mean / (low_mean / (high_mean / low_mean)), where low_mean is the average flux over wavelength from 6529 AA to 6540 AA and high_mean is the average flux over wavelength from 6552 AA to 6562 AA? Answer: 0.87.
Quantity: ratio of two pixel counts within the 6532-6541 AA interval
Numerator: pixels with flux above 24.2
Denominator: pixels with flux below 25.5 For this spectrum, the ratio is 1.0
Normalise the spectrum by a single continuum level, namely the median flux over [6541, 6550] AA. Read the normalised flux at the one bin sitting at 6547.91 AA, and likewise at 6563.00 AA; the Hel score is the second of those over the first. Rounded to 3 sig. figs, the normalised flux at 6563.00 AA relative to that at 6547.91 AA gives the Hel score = 0.943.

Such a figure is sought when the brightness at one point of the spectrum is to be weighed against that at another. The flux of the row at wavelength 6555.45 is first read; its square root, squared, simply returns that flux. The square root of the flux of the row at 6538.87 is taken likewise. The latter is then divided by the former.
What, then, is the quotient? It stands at 0.200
